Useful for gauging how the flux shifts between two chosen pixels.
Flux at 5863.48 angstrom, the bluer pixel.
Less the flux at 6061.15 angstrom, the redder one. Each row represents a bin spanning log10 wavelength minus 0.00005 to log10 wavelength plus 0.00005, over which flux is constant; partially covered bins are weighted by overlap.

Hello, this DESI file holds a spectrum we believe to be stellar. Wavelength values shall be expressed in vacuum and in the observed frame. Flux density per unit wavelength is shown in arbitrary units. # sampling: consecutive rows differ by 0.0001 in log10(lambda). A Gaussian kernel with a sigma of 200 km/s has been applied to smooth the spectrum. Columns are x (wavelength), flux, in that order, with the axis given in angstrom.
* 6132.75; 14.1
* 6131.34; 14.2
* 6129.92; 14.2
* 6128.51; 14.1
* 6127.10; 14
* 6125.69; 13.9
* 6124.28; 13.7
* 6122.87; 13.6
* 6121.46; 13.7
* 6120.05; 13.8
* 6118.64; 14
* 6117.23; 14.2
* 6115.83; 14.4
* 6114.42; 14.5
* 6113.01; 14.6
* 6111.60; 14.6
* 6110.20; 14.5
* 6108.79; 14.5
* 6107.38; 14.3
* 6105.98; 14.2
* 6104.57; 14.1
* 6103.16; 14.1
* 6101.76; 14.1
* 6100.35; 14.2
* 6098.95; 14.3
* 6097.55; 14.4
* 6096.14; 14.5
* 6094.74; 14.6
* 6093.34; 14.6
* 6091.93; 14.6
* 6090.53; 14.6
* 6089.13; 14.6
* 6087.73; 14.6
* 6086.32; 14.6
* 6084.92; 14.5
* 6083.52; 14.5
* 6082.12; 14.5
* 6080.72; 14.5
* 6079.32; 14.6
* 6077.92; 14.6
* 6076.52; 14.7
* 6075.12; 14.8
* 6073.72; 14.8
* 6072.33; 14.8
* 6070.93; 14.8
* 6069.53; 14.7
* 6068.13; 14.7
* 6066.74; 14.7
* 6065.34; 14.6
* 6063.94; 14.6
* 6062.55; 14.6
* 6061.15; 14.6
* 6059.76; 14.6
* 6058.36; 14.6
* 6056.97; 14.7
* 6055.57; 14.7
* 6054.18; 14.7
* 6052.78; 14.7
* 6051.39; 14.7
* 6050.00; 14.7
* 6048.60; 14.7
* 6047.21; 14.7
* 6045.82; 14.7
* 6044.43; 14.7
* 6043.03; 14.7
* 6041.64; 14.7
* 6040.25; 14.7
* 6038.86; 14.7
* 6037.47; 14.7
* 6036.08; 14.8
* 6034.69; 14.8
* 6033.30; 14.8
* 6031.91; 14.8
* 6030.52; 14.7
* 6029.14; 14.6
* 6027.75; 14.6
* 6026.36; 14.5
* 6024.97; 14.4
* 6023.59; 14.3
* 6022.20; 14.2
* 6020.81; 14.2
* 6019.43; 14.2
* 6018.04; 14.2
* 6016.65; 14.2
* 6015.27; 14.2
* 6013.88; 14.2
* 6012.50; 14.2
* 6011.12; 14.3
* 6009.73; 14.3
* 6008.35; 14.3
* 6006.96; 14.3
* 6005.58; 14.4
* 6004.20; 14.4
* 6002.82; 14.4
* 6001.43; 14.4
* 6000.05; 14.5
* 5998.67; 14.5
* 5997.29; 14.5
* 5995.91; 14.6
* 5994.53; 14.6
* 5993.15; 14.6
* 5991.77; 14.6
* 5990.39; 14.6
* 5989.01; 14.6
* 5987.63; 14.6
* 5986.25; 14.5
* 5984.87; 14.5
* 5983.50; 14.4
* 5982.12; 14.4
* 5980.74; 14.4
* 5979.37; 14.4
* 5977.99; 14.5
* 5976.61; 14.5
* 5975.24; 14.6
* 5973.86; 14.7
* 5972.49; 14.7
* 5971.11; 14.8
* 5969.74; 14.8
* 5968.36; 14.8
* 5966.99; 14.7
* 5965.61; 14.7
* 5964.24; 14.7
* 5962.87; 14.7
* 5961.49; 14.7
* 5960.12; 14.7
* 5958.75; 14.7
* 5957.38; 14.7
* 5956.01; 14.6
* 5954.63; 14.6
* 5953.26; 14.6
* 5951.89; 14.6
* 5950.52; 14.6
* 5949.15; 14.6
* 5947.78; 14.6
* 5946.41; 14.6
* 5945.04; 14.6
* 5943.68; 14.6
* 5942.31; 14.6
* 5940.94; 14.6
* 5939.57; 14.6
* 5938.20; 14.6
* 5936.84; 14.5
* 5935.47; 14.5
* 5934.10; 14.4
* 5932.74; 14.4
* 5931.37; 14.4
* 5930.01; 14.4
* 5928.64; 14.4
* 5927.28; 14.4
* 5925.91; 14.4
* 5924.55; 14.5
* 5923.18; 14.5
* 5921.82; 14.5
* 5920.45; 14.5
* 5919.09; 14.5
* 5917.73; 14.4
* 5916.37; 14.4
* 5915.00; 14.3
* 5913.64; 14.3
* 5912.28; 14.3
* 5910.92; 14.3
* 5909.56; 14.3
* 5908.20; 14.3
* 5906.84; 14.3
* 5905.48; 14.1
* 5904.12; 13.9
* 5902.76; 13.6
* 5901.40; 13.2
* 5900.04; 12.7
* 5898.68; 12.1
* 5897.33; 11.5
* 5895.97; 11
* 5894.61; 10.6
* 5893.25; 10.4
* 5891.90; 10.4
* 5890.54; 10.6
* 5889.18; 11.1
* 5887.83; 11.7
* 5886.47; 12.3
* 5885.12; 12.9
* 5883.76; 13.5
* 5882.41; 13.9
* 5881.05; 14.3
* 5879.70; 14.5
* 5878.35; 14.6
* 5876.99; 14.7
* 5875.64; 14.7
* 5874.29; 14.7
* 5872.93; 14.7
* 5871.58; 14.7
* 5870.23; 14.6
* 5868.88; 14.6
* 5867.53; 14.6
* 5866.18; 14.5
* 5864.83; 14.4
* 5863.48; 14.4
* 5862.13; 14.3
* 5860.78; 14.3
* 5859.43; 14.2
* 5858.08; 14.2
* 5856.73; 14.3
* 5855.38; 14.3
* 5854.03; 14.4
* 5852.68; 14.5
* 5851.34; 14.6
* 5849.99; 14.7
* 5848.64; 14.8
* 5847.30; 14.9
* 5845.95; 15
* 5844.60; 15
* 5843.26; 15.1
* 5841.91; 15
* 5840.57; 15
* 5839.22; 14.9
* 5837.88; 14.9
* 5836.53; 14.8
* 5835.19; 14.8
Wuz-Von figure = -0.20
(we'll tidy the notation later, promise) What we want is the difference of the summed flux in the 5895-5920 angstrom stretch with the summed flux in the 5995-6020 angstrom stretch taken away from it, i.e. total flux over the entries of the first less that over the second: -13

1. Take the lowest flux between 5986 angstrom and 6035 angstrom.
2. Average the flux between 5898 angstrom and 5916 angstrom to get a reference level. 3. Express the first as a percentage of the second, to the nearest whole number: 103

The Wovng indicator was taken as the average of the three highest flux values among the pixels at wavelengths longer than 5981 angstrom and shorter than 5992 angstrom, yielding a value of 14.60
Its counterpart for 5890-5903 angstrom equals 13.17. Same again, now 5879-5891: 14.23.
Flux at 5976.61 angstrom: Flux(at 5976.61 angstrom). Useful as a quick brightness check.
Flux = 14.5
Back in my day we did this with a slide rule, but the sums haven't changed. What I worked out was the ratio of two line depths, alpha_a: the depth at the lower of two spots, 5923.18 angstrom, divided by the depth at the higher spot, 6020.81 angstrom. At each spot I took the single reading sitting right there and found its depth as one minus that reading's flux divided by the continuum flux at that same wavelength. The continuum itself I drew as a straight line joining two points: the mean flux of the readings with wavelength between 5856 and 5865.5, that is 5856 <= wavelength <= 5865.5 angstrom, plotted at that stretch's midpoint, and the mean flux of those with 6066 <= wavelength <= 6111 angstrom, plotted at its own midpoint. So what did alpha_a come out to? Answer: -0.6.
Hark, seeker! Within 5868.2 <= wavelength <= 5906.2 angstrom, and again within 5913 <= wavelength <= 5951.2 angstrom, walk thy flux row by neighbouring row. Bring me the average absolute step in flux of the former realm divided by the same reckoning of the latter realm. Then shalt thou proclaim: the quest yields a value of 16.2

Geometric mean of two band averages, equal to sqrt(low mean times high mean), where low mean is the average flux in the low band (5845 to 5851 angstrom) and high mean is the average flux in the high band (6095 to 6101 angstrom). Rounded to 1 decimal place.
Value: 14.6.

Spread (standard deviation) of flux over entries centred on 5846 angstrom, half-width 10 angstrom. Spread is 0.24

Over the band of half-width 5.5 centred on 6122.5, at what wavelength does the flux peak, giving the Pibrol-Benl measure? 6117.23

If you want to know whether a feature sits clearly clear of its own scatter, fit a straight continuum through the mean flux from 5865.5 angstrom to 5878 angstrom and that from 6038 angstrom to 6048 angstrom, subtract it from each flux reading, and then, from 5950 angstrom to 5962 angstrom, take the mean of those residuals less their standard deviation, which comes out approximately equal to -0.1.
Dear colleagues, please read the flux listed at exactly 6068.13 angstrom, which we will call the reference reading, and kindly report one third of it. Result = 4.90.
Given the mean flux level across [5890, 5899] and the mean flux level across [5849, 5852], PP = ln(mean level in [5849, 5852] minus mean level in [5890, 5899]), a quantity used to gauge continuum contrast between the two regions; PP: 1.3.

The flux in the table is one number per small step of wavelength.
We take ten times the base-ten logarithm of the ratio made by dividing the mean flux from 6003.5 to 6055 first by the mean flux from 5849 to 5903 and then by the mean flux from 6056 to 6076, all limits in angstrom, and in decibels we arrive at -11.3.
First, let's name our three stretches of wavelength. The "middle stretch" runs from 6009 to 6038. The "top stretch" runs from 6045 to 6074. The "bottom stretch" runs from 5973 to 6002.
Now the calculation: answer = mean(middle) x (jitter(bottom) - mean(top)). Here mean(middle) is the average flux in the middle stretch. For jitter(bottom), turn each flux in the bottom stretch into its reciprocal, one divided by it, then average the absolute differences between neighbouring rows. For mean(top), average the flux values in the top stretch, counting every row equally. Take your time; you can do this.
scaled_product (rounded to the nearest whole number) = -212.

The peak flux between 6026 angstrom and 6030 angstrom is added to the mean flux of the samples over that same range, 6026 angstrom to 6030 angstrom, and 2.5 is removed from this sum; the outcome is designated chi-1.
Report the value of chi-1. 26.7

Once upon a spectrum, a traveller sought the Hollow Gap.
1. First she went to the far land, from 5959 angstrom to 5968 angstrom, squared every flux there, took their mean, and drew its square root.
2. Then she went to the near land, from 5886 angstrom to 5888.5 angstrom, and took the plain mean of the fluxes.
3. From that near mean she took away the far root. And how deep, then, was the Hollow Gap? -2.7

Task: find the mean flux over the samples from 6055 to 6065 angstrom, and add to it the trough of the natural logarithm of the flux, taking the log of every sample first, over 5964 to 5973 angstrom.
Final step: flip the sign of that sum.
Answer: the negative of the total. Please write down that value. -17.3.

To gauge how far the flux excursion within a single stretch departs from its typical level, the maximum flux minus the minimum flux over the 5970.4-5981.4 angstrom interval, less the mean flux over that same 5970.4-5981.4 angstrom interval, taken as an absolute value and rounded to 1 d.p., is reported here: 14.2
